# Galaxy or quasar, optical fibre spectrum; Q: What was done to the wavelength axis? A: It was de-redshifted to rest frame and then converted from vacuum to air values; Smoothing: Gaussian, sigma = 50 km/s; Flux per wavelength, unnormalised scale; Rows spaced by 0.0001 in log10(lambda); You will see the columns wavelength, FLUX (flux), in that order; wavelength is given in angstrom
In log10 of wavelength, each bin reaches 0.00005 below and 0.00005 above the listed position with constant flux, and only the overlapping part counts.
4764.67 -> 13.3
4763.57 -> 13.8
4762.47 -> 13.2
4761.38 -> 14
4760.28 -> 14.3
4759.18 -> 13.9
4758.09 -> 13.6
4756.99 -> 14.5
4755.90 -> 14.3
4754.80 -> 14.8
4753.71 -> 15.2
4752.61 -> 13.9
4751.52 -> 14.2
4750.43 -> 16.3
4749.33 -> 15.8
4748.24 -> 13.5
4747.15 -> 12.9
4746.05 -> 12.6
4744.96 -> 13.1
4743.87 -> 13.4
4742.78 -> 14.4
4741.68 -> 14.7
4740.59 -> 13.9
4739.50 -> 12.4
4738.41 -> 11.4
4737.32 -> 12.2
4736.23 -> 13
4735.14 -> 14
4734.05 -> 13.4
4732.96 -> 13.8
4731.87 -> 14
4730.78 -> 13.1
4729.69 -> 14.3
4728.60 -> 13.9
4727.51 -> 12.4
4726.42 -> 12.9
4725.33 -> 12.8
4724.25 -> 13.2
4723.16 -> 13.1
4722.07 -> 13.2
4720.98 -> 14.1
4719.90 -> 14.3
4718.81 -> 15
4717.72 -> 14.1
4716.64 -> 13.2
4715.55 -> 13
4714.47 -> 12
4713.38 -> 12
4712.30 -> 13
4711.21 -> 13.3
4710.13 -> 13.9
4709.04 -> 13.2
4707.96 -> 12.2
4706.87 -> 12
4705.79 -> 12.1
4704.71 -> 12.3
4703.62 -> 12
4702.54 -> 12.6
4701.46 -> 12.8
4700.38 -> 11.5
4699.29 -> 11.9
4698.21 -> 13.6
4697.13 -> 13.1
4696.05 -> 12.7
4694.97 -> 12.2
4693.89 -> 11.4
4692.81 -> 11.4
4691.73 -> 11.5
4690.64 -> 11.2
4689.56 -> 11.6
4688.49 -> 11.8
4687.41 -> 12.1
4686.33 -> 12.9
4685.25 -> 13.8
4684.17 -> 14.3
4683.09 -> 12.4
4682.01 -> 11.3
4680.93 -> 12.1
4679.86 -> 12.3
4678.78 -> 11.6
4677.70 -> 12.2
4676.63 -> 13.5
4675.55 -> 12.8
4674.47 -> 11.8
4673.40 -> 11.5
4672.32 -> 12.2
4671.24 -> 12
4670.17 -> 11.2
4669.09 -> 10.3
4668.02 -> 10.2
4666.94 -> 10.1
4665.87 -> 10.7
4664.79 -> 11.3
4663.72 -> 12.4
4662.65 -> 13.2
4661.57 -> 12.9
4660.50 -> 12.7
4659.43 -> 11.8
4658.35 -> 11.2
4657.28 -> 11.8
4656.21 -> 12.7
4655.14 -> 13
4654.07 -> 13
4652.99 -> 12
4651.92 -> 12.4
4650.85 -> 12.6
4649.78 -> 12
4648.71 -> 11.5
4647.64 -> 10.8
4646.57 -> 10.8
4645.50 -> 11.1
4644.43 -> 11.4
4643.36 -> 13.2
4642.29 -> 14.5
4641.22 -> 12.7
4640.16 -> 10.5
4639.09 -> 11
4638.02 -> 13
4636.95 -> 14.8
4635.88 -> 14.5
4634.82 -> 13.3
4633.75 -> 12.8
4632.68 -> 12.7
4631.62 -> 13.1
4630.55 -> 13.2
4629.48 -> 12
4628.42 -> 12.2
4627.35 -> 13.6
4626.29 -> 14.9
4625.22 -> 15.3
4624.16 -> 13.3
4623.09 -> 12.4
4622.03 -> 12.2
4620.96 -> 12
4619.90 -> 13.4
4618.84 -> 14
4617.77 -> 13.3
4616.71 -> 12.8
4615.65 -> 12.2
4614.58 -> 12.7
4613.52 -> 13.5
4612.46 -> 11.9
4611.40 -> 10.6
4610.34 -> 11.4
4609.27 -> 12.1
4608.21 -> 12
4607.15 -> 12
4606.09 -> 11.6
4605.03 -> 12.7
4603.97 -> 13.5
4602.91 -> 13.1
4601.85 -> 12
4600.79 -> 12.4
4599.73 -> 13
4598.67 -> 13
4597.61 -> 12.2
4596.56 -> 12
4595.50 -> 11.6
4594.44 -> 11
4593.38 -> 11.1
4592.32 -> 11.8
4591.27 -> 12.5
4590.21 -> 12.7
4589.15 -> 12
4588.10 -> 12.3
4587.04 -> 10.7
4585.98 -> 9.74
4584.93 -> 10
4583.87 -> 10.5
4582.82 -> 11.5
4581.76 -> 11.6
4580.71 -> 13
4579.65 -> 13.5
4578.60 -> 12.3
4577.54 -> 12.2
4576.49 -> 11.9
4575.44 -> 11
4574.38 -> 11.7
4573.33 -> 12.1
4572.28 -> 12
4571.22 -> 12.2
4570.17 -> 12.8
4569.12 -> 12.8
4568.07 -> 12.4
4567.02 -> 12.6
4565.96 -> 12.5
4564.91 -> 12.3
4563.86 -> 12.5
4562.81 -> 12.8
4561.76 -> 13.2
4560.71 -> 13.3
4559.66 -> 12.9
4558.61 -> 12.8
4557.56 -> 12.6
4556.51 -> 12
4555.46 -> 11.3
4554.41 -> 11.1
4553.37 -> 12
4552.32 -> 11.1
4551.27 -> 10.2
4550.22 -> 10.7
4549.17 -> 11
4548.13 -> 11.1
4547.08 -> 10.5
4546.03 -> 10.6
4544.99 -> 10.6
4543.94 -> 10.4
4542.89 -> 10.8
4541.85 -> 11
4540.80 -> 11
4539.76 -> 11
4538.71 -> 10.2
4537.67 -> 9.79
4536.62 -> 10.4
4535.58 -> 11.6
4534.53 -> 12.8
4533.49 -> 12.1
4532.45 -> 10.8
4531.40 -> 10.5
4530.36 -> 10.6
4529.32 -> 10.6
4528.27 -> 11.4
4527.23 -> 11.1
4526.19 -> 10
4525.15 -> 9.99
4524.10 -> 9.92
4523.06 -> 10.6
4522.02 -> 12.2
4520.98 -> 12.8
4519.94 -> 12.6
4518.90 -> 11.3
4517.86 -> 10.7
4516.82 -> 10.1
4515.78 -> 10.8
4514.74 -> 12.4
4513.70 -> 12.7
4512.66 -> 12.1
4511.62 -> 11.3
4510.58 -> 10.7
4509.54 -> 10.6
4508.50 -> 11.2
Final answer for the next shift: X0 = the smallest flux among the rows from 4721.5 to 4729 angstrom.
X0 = 12.4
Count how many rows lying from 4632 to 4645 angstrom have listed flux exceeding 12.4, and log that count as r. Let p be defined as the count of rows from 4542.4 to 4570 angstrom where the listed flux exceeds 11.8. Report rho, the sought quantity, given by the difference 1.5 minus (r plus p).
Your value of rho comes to -21.5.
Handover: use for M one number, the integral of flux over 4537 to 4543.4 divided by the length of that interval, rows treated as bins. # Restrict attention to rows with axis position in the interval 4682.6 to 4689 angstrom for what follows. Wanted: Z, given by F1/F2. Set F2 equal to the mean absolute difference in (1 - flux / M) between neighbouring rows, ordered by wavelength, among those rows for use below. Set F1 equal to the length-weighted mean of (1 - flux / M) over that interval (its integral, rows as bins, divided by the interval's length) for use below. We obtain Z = -2.6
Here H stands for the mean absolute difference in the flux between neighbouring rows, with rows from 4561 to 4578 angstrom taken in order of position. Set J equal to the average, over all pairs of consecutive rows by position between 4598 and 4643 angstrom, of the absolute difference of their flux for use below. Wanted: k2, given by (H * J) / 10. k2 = 0.027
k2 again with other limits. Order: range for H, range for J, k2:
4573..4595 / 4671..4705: 0.040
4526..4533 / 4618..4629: 0.040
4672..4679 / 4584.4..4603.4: 0.043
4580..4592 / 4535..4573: 0.026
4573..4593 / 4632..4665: 0.051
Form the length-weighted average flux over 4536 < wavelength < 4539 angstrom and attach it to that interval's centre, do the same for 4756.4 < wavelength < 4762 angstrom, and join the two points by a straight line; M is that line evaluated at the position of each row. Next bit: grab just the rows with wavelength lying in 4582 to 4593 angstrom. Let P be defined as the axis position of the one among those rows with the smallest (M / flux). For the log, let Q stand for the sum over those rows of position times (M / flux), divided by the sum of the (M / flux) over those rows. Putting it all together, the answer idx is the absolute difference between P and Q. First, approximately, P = 4590.21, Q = 4587.4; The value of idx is 2.8 angstrom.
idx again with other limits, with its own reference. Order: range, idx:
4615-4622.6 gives 0.0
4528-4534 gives 2.6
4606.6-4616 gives 2.2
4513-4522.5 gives 4.1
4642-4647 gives 2.3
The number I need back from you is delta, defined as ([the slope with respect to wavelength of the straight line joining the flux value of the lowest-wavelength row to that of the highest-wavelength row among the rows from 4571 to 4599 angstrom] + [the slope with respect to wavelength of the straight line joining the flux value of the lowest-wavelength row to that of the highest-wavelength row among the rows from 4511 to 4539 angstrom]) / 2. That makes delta -0.01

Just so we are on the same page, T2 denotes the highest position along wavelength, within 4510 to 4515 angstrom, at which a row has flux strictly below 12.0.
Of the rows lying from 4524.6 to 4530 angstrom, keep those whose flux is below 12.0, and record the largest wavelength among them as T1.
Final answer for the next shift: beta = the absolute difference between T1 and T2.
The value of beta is 17.7 angstrom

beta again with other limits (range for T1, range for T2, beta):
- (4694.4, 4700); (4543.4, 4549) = 151.2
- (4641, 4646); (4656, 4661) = 13.9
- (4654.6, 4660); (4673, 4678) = 15.0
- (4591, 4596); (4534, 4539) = 56.8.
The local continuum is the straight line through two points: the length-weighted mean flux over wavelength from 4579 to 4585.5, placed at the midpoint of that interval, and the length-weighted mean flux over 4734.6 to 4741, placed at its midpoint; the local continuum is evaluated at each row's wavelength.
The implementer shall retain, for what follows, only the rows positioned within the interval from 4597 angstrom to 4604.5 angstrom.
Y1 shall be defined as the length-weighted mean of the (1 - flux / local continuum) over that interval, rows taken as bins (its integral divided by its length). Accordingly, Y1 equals -0.08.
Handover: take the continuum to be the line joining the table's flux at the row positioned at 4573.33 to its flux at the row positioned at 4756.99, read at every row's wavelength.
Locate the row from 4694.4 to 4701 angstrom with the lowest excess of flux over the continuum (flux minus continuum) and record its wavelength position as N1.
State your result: 4700.38 angstrom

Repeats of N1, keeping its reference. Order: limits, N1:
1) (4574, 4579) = 4575.44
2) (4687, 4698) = 4690.64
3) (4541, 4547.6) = 4543.94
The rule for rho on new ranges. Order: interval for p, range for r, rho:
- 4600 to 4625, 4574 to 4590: -20.5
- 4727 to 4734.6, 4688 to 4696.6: -6.5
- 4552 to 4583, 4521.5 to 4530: -21.5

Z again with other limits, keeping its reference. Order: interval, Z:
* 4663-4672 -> -0.8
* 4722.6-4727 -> -11.8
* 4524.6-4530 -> 0.0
